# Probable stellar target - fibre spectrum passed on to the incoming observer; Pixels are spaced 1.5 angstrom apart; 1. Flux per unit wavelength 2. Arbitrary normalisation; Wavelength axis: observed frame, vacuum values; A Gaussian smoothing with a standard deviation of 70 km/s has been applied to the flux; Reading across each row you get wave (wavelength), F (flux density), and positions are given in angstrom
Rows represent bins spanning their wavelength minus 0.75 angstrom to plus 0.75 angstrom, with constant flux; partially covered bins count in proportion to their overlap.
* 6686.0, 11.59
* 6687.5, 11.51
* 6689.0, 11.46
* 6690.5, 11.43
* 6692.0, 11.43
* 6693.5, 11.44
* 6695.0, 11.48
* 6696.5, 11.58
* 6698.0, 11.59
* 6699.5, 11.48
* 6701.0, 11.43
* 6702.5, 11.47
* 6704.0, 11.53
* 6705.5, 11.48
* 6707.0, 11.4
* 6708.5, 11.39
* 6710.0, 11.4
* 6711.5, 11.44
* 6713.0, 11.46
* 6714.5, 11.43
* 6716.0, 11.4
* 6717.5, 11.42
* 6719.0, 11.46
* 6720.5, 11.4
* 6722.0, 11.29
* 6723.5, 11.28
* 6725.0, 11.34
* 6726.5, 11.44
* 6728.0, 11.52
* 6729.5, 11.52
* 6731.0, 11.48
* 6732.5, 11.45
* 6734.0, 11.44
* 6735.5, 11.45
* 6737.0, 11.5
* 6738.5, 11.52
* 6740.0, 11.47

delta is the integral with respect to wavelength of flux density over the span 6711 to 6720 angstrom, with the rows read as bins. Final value 103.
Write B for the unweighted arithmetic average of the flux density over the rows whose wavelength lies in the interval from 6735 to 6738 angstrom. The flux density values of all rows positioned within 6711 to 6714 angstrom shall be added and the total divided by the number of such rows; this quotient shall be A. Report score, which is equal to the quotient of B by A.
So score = 1.00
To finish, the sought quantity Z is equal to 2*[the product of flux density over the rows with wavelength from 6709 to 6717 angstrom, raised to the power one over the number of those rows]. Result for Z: 22.9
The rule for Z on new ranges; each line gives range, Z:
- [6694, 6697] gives 23.1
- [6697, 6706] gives 23.0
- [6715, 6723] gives 22.8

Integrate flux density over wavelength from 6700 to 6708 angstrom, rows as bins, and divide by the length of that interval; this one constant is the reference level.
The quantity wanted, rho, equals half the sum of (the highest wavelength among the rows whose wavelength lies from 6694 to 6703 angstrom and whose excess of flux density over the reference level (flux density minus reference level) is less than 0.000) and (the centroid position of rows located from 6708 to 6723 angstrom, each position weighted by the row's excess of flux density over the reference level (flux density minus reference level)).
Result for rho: 6708.8 angstrom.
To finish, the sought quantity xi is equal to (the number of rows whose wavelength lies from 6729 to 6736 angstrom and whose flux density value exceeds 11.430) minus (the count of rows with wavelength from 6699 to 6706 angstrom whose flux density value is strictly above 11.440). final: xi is 1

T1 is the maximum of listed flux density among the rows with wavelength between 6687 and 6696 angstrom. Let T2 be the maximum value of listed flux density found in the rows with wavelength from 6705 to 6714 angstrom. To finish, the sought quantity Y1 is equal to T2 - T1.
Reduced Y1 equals -0.03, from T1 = 11.51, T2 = 11.48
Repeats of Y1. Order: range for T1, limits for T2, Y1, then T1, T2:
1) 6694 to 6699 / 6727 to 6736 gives -0.07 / 11.59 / 11.52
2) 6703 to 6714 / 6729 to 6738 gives -0.01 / 11.53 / 11.52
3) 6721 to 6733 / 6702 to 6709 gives 0.01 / 11.52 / 11.53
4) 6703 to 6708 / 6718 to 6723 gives -0.07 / 11.53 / 11.46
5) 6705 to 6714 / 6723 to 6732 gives 0.04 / 11.48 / 11.52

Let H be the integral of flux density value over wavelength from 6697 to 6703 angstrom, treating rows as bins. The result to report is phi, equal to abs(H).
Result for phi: 69.0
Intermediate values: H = 69.0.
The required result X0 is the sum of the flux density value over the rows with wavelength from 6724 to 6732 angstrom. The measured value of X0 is 57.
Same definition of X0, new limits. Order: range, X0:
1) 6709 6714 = 34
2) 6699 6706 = 57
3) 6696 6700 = 35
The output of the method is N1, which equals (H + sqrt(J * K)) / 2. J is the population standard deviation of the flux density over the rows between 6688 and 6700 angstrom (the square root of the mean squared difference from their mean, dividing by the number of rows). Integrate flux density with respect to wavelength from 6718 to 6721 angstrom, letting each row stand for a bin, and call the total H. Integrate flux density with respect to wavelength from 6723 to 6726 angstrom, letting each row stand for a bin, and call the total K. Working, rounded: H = 34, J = 0.0600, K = 34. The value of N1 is 18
